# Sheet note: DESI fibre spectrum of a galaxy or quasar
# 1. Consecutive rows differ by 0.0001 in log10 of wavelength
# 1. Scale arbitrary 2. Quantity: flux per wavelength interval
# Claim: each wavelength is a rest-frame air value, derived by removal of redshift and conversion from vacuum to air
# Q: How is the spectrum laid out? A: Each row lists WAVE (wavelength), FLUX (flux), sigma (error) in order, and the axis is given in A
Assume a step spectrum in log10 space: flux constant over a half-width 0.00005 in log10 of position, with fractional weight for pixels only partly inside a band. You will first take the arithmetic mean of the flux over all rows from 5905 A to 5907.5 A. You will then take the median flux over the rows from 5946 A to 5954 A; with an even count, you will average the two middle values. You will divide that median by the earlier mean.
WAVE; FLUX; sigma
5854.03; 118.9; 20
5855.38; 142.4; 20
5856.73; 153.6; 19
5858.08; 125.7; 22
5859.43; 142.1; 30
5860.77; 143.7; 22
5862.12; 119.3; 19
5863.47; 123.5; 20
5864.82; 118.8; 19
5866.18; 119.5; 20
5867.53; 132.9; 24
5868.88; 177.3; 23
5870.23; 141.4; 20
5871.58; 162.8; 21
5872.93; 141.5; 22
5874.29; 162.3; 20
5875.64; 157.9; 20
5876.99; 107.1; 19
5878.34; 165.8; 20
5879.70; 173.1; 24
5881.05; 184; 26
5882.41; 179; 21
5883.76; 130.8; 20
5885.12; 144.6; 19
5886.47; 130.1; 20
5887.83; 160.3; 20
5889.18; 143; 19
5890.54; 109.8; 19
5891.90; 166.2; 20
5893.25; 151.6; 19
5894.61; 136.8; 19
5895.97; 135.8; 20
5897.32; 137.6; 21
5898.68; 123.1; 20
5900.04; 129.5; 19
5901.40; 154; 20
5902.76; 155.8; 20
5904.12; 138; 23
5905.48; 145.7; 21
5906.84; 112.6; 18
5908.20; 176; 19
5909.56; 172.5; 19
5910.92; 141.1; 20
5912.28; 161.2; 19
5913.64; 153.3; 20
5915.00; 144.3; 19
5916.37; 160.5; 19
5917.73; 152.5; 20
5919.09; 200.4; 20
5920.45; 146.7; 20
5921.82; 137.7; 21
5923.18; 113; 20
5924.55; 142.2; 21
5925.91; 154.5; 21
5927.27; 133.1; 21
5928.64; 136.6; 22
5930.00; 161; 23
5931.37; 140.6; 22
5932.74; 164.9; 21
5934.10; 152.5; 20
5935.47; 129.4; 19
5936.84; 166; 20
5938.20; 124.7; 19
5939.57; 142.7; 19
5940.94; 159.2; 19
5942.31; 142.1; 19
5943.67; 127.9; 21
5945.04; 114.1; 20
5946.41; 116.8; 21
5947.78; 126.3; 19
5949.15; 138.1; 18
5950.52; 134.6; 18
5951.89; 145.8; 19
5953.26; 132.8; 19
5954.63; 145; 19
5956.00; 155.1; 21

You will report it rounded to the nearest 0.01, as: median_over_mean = 1.04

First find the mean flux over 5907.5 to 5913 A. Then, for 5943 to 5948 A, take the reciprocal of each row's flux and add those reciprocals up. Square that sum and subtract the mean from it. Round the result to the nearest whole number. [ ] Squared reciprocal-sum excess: -163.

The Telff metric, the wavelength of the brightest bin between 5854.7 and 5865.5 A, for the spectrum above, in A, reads 5856.73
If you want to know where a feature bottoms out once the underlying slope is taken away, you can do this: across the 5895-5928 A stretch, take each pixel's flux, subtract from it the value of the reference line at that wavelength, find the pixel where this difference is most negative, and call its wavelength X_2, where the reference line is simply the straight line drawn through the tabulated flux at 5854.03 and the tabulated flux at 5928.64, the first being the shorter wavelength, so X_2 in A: 5923.18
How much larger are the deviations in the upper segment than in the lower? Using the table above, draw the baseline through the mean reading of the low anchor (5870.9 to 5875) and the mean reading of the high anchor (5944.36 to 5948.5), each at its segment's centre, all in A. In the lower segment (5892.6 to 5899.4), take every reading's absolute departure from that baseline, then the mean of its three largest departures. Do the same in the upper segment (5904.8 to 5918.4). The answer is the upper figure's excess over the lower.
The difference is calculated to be 21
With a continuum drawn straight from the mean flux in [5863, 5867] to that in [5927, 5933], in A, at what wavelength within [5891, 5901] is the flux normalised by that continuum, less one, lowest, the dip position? 5898.68 A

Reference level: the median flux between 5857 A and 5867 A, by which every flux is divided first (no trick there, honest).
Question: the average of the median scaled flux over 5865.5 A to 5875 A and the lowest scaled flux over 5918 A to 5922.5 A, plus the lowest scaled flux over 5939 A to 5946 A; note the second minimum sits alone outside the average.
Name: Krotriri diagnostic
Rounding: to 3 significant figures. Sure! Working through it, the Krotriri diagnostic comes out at 2.05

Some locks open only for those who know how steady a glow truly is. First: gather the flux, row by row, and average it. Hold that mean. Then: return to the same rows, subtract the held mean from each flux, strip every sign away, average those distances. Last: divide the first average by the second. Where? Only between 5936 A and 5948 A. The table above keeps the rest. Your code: 9.0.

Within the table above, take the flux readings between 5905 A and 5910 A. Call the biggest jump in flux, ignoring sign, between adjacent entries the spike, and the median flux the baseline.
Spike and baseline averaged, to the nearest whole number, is 111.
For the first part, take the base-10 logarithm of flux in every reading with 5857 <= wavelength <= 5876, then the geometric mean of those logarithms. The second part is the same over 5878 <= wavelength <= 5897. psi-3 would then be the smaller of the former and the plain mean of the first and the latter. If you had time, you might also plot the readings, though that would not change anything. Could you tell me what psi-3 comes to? 2.14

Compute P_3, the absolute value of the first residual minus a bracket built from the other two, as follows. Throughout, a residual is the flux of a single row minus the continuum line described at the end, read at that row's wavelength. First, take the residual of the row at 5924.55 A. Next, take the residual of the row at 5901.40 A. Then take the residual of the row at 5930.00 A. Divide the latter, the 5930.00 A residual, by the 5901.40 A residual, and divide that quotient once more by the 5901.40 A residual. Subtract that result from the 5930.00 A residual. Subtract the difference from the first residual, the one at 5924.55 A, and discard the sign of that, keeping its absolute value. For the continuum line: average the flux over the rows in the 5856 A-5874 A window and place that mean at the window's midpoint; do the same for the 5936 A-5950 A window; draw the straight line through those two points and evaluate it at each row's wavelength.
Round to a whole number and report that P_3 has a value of 19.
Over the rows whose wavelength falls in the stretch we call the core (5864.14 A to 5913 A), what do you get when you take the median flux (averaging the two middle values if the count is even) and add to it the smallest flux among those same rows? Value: 251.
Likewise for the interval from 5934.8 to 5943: 267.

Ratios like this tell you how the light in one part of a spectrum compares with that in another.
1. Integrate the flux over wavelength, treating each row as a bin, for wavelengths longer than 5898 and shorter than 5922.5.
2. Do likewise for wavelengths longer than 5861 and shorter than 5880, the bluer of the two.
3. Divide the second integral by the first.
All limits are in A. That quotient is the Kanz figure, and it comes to 0.74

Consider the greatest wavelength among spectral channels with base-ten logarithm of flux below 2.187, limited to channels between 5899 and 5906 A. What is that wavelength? 5905.48 A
